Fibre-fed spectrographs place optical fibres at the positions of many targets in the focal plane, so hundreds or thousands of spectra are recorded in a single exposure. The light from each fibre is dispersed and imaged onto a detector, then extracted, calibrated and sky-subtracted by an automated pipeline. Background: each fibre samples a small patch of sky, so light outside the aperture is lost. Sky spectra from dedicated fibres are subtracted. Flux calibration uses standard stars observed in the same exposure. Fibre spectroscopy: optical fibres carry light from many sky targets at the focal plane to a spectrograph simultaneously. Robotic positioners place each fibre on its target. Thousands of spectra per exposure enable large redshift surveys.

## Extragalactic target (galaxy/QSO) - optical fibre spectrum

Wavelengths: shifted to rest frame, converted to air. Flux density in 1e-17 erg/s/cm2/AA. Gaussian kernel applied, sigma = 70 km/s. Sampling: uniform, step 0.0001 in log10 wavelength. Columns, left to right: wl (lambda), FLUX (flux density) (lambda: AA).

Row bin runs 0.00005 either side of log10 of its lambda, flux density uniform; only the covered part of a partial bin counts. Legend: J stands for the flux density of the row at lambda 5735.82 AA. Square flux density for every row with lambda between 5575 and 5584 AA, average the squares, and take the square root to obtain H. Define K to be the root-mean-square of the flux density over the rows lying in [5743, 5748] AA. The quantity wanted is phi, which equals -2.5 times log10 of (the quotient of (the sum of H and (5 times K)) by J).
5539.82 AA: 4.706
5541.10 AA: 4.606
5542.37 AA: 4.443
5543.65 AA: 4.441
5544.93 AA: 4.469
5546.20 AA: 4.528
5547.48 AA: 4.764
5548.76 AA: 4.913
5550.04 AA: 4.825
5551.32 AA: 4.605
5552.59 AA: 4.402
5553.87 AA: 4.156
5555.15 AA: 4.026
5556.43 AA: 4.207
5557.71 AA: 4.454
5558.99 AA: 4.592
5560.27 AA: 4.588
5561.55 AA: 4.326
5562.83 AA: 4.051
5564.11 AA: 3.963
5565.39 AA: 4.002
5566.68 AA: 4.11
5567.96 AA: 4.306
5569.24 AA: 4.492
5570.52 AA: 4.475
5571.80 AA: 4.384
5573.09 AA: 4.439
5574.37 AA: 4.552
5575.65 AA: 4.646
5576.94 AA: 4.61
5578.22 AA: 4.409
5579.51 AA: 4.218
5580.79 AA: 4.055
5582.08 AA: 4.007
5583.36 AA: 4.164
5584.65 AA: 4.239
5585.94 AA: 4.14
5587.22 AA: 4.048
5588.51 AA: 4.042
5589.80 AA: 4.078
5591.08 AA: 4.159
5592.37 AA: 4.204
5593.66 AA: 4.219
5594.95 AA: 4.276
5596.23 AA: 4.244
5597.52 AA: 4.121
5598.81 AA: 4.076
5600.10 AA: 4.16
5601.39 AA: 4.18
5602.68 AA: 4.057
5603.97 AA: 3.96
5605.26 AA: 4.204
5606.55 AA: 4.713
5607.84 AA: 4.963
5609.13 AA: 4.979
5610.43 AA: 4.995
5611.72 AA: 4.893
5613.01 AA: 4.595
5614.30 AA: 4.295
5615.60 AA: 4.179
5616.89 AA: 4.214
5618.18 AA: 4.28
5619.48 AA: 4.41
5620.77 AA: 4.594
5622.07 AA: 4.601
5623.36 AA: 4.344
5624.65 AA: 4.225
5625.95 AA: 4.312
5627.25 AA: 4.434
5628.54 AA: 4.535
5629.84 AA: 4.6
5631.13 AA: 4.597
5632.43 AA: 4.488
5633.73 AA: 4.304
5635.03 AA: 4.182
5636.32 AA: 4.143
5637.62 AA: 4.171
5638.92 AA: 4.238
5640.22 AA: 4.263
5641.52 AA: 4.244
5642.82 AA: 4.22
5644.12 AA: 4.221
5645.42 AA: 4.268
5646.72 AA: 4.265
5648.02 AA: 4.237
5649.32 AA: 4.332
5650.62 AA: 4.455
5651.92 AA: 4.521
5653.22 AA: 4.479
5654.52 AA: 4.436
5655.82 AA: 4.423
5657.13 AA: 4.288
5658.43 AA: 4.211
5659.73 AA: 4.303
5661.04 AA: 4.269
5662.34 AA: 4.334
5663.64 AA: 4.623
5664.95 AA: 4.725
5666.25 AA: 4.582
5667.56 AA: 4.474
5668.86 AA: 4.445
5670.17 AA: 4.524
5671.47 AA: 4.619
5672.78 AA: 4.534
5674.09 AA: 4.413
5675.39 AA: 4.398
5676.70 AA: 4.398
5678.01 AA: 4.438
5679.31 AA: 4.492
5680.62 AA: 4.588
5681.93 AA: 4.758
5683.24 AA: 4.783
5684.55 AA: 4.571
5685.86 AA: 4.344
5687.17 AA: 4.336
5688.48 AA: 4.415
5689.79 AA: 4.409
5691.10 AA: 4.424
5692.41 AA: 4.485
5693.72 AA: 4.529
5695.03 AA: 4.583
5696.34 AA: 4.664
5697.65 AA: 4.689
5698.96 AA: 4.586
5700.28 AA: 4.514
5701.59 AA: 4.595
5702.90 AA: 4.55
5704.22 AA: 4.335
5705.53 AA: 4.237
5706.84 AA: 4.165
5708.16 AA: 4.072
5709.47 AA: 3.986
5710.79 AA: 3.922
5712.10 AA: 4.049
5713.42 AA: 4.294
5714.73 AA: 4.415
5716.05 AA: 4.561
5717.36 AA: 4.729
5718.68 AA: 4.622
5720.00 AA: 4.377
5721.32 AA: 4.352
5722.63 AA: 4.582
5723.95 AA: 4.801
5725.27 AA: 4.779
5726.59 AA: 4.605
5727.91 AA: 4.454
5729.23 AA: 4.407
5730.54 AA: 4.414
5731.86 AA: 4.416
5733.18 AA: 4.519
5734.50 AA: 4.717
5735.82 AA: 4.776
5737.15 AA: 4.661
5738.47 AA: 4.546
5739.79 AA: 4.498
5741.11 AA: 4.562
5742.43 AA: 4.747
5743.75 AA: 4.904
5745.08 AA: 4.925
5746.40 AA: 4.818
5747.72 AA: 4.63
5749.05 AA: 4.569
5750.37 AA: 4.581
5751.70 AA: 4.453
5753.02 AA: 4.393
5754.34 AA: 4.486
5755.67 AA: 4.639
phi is -1.94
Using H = 4.31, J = 4.776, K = 4.82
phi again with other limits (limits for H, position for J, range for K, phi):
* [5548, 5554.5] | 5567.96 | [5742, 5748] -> -2.06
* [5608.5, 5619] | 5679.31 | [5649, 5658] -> -1.93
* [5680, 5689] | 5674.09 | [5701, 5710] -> -1.92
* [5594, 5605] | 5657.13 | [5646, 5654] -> -1.96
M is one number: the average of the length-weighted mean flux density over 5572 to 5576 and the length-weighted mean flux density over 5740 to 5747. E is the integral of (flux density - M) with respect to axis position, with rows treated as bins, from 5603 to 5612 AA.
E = -0.1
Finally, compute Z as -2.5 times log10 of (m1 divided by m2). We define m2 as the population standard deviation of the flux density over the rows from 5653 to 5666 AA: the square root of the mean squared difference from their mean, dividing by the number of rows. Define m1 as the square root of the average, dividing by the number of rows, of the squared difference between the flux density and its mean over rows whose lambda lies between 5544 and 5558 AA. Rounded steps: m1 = 0.27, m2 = 0.16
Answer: -0.6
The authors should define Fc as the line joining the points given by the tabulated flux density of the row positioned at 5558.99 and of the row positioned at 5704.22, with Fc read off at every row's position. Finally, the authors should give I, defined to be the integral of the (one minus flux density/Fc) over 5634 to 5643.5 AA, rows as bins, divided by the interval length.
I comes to 0.05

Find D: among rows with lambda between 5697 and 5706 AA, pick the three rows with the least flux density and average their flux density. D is 4.36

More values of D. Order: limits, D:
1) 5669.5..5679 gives 4.40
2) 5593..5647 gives 4.03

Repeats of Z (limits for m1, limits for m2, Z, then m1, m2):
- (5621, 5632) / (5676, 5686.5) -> 0.1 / 0.14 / 0.15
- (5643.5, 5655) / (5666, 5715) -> 0.6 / 0.11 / 0.20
